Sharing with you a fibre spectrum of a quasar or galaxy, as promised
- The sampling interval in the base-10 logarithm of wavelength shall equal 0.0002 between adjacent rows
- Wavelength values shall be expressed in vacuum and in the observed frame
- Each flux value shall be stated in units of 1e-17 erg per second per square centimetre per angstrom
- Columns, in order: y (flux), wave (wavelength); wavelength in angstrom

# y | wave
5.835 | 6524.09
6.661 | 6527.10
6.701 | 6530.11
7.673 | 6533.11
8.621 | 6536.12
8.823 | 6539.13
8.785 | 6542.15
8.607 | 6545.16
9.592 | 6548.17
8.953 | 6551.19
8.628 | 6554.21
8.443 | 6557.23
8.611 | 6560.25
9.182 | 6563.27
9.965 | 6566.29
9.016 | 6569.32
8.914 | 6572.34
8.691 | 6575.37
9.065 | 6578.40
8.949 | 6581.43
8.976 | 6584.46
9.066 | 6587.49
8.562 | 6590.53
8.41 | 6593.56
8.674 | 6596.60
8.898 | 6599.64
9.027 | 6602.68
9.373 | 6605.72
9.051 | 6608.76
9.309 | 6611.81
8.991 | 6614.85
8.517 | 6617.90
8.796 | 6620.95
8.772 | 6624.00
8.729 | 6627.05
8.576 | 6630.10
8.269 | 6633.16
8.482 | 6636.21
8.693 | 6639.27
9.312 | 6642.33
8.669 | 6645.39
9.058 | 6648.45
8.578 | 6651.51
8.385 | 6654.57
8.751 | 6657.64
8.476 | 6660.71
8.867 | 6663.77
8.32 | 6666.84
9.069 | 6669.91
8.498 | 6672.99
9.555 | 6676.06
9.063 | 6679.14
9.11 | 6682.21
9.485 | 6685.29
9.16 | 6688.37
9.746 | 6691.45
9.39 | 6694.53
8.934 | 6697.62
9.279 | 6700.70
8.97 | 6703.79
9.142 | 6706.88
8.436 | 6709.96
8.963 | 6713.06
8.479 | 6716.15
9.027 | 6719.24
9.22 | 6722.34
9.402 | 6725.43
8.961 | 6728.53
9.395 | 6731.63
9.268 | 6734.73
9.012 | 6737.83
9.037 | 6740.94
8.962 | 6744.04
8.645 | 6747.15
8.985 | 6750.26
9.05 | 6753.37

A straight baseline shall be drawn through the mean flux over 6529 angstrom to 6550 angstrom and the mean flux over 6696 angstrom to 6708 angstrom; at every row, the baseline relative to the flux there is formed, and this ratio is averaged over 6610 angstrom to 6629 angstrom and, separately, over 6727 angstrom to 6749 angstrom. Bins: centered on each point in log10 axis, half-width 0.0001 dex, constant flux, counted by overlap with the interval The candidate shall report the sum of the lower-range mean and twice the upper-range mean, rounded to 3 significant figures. 3.03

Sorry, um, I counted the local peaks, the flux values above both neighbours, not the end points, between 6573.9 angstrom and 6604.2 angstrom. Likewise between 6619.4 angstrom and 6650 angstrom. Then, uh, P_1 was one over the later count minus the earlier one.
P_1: -1.00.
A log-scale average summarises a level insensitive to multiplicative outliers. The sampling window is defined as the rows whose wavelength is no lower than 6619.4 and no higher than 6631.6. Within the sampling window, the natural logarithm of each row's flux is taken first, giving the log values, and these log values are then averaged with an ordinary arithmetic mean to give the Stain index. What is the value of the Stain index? 2.17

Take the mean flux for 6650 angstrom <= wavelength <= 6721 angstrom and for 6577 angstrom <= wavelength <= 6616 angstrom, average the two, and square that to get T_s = 80.0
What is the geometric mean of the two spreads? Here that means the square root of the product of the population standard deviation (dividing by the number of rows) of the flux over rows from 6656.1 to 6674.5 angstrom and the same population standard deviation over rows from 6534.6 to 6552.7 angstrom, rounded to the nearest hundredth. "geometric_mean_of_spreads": 0.29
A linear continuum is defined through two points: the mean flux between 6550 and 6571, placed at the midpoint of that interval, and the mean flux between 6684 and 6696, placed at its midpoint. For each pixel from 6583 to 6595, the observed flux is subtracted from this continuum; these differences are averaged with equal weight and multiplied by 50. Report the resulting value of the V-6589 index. 16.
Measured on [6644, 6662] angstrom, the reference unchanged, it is 33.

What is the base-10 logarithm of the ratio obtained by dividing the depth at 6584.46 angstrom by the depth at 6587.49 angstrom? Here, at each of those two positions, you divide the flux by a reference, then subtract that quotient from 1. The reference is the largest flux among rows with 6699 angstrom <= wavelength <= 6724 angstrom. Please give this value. 0.2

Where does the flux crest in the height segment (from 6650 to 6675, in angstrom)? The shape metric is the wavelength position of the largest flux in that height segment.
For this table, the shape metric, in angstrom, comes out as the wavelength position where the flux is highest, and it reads 6669.91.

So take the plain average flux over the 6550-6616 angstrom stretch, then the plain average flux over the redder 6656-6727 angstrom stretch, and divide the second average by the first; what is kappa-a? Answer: 1.01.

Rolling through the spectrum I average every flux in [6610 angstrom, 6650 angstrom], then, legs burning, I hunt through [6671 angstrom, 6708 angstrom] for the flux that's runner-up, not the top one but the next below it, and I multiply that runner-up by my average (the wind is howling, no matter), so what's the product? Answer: 83.9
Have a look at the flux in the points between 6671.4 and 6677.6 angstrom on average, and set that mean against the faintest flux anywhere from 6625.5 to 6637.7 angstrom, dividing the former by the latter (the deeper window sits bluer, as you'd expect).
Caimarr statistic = 1.09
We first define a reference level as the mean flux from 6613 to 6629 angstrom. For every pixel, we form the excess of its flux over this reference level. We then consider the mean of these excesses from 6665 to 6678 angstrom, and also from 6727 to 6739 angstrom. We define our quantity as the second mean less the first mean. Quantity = 0.3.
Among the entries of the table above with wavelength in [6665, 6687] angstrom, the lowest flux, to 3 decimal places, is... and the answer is 8.320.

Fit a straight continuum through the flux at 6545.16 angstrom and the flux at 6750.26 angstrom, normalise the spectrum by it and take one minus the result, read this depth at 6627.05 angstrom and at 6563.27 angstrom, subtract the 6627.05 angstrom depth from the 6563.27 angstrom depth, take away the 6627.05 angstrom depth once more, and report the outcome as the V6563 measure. -0.069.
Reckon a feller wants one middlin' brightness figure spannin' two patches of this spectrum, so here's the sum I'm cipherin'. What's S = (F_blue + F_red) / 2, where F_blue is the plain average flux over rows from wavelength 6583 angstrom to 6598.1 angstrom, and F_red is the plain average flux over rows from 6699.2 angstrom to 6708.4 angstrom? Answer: 8.93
